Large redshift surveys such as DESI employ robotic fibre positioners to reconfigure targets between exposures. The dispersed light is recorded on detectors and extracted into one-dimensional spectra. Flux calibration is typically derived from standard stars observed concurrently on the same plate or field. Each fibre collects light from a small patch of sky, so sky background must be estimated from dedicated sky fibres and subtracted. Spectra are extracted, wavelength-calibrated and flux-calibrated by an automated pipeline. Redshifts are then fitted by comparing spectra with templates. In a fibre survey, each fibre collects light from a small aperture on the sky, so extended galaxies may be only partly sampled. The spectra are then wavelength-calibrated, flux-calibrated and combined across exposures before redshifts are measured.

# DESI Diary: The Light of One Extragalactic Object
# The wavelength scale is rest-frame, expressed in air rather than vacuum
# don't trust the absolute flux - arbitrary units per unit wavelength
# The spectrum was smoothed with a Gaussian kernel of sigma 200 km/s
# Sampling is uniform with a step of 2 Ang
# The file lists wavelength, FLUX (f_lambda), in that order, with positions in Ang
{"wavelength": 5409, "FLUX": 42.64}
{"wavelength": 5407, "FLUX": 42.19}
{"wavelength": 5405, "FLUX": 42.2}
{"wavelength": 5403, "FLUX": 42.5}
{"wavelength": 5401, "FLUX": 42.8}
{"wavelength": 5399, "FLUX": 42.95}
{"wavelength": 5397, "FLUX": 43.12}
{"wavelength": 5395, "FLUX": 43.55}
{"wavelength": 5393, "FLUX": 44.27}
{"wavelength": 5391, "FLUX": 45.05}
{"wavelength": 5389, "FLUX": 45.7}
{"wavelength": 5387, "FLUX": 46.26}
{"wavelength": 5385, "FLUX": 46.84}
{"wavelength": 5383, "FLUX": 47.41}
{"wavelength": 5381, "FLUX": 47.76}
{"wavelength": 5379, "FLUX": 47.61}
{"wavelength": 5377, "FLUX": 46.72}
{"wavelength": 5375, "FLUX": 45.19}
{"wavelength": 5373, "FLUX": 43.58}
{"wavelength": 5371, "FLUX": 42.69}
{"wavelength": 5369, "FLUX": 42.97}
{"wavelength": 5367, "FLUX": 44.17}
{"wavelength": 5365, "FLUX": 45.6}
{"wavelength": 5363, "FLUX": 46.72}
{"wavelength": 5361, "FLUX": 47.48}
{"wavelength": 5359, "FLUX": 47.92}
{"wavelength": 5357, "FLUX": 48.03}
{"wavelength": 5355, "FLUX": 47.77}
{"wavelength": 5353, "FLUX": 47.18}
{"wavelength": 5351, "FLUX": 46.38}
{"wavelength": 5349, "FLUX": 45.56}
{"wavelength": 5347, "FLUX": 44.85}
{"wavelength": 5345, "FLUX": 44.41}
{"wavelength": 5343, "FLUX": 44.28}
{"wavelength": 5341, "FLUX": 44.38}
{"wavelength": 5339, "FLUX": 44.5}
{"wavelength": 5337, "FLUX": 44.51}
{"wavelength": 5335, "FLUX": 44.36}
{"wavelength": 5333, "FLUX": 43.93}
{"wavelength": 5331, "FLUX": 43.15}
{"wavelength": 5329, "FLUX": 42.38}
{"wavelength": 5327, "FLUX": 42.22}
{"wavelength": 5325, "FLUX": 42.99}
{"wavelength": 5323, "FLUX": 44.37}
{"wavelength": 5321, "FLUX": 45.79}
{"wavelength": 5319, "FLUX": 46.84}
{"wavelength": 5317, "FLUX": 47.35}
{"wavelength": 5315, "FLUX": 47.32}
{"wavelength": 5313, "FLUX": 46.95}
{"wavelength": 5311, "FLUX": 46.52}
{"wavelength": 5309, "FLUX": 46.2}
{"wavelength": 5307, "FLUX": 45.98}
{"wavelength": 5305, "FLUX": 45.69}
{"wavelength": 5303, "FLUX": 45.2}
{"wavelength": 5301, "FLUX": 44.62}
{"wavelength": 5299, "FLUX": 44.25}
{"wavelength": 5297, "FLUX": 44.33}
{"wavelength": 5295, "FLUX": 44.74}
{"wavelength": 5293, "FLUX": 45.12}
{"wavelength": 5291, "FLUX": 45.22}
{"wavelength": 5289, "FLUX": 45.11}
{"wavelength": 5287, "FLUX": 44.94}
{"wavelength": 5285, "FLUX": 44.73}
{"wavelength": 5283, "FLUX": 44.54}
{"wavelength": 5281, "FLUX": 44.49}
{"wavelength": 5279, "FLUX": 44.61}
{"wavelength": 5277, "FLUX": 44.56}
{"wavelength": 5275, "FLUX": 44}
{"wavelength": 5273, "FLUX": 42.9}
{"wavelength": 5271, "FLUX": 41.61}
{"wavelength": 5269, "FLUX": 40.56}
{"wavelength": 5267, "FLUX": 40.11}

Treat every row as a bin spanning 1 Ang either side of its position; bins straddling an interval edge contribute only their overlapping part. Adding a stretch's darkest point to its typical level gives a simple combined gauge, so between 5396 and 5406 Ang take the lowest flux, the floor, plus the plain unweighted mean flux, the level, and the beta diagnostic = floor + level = 85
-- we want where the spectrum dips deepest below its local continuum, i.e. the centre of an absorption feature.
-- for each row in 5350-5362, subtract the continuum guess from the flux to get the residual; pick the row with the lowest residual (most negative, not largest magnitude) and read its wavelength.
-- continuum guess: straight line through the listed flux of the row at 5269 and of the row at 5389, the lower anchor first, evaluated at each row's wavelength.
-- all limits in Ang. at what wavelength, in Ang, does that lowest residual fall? 5351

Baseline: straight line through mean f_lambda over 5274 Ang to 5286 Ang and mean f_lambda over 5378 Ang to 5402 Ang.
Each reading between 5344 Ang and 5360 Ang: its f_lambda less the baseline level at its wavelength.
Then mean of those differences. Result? 1.5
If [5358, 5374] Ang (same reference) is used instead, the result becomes 0.0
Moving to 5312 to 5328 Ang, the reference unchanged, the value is 0.7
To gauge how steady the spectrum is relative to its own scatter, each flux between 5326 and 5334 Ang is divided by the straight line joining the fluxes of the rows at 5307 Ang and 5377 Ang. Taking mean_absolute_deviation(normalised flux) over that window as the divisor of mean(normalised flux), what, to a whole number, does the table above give 71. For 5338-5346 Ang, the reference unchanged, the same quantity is 644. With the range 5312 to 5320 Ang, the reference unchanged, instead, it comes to 214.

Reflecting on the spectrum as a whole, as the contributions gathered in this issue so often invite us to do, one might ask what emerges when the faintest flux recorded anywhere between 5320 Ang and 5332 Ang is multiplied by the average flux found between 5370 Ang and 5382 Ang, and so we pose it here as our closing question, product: 1925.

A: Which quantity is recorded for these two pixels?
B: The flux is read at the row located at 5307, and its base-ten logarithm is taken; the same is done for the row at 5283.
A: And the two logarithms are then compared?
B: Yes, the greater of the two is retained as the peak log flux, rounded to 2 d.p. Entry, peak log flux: 1.66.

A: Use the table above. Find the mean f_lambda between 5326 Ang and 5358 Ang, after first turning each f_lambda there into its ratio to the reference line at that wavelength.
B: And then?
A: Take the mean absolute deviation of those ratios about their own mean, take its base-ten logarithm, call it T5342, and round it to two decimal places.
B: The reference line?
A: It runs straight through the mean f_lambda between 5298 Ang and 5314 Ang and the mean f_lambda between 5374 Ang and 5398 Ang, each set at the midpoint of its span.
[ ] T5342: -1.54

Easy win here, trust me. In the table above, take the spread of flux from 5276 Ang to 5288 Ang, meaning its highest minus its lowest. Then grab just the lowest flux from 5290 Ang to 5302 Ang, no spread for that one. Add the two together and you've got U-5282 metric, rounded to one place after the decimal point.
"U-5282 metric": 44.7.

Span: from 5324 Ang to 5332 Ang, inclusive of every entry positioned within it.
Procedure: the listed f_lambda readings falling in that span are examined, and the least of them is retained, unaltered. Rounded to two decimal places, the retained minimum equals 42.22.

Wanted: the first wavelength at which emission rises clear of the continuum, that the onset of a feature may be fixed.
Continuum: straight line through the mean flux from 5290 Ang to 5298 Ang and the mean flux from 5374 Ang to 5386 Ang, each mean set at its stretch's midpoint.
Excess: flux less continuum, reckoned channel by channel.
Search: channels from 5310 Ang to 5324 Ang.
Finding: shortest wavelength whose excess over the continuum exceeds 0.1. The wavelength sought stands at 5311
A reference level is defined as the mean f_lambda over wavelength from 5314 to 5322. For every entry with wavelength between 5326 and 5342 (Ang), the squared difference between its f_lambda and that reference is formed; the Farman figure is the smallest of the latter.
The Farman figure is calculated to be 5.4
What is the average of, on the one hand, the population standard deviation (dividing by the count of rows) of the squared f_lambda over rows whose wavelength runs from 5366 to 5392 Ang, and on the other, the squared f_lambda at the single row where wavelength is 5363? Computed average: 1168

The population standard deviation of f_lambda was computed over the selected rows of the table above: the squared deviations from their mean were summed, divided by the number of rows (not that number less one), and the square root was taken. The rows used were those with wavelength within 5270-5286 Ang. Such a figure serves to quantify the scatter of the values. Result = 1.0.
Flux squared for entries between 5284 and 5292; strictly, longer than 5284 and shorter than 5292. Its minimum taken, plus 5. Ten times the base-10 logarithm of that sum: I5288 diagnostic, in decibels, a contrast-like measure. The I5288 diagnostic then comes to 33.0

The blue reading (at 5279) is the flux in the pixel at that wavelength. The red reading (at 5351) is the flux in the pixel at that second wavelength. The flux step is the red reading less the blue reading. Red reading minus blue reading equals 2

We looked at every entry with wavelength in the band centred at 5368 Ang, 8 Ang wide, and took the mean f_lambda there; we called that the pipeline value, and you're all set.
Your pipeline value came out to 43.9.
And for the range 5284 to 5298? 44.9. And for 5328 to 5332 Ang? 42.8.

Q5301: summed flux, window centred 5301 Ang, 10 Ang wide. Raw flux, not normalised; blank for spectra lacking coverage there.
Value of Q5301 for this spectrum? 224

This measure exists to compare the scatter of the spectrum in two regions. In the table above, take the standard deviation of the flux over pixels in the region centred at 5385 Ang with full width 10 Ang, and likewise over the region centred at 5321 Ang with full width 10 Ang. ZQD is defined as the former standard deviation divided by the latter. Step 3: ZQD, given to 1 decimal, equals 0.5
